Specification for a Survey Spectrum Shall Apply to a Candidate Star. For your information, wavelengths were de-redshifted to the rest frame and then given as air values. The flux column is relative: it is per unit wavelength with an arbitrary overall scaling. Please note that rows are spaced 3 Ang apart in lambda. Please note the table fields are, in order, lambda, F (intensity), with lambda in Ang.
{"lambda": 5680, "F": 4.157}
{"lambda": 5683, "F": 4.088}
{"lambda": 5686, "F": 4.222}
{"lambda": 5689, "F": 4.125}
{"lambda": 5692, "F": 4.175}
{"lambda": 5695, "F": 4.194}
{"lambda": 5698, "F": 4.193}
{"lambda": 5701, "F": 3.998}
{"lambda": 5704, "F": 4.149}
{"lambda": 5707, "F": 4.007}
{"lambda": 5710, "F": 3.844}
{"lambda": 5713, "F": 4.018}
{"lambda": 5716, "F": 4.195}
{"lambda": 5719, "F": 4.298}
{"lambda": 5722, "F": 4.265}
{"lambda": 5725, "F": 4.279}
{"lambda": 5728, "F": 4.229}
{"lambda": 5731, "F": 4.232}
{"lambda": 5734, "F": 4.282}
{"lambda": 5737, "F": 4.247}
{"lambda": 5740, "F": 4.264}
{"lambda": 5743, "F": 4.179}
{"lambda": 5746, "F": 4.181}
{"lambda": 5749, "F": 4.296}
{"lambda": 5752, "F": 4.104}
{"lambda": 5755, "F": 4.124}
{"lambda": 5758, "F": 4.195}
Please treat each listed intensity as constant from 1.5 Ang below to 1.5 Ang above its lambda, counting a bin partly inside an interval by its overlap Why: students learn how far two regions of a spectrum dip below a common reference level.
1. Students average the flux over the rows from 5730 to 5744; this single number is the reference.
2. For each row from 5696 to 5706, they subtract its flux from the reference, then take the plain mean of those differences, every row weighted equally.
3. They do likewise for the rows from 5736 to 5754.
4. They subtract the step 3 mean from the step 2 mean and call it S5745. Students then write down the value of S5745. 0.10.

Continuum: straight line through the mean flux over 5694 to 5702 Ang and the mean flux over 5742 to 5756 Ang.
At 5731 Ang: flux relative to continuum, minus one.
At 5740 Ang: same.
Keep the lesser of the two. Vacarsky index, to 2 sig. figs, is 0.017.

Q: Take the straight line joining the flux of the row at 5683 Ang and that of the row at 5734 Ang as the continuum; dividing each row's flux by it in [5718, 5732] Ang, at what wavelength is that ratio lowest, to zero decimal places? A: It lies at 5731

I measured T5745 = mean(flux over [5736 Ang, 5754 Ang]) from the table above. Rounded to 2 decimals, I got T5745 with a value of 4.21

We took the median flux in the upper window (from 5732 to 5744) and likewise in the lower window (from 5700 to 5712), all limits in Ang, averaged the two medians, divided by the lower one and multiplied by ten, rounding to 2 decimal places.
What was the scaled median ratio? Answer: 10.32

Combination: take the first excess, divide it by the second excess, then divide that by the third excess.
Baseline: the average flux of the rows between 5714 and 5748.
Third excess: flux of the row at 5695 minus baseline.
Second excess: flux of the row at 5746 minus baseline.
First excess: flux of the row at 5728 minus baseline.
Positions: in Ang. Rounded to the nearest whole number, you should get -4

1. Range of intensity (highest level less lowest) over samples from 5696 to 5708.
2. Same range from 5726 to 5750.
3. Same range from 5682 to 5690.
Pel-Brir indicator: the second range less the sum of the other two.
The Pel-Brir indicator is -0.21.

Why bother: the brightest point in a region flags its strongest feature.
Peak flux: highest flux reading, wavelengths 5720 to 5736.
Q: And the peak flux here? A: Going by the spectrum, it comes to 4.282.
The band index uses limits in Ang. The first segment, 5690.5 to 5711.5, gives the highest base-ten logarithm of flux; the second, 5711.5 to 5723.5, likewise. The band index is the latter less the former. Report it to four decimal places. 0.0106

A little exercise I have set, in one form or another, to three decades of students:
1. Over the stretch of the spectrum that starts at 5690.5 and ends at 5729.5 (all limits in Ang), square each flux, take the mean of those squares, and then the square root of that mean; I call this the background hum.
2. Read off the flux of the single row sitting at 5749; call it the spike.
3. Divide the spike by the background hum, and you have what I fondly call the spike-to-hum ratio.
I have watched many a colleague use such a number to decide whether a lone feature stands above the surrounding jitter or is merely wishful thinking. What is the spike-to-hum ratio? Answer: 1.04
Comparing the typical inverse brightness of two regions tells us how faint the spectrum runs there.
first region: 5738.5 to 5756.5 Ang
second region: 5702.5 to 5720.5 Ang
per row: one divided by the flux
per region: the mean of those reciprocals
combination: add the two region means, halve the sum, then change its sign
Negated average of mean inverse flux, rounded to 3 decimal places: -0.242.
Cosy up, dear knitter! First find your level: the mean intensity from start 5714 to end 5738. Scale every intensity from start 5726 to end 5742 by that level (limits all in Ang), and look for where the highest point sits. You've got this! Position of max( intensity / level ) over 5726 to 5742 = 5734 Ang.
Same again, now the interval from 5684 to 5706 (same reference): 5686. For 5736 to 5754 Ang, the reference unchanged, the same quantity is 5749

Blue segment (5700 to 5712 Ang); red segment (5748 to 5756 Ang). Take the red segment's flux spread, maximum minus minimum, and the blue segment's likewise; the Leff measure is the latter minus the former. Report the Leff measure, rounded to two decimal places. 0.11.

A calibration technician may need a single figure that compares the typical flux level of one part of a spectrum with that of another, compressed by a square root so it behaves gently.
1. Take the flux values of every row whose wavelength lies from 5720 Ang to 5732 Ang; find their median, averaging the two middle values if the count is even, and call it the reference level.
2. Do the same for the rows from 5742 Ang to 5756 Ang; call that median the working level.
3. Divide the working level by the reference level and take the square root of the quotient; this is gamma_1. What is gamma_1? 0.99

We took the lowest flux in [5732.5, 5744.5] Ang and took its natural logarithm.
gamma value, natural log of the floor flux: 1.43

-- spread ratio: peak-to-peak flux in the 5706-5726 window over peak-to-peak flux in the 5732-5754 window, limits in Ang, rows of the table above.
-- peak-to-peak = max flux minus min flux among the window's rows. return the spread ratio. 2.4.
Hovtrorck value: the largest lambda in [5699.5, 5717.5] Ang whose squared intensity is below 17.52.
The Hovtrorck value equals 5713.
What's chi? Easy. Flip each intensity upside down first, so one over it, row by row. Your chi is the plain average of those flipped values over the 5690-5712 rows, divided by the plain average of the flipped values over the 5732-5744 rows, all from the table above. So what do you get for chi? 1.041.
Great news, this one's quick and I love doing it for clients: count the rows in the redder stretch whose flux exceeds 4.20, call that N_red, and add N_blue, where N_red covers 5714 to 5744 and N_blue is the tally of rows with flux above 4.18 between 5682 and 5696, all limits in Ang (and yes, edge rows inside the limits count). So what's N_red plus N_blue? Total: 10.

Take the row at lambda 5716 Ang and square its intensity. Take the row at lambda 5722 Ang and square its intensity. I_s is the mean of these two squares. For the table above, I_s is 17.9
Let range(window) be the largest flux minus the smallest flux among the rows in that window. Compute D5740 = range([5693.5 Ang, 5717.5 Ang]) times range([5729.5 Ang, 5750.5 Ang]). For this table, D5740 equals 0.041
